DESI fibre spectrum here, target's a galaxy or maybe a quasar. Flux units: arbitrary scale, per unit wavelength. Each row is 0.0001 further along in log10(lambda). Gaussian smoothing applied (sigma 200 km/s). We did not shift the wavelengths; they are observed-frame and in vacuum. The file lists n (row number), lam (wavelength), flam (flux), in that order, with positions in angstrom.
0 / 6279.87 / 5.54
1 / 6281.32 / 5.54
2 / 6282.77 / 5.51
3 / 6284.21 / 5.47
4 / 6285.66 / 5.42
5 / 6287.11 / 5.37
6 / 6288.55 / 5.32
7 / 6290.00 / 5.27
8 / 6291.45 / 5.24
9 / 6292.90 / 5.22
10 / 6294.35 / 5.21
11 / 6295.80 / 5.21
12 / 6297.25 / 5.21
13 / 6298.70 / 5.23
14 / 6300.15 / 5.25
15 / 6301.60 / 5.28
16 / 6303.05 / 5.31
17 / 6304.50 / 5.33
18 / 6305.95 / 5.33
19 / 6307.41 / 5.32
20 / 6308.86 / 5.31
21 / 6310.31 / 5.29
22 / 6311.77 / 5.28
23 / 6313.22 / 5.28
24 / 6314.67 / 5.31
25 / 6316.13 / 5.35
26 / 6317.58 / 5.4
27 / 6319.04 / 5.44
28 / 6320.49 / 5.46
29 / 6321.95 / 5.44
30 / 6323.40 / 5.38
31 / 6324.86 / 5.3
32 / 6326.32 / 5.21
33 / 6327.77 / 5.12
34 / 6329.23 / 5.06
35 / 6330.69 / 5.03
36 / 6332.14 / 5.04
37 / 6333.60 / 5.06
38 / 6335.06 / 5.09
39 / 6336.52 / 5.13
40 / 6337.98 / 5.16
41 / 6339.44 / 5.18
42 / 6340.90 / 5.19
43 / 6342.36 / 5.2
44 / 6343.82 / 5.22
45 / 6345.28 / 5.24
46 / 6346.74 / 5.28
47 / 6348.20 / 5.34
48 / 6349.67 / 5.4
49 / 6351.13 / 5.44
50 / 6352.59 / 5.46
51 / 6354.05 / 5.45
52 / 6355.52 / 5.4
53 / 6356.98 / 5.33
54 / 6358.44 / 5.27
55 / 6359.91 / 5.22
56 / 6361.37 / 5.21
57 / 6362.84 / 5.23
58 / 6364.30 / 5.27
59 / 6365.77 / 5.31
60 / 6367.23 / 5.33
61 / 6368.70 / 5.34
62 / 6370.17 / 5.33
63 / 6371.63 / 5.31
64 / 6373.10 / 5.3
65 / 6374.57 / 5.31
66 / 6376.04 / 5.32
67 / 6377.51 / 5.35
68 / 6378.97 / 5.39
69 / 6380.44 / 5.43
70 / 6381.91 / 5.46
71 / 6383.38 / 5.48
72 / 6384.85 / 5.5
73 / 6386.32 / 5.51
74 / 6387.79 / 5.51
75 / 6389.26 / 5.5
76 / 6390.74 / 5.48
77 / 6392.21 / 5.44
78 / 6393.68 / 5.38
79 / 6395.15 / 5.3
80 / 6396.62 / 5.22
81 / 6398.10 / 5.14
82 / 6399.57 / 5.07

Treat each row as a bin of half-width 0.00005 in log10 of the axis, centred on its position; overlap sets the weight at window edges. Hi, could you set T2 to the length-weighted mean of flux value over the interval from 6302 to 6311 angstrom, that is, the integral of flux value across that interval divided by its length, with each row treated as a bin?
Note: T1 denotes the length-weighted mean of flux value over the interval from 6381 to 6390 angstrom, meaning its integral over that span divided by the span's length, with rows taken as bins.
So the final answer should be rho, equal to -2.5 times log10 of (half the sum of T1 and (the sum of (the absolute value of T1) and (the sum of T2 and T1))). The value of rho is -2.59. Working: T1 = 5.49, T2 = 5.32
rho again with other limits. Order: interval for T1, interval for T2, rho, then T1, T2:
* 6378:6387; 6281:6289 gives -2.60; 5.46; 5.44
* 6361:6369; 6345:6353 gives -2.56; 5.28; 5.36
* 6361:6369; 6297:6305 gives -2.56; 5.28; 5.27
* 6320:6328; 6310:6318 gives -2.57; 5.33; 5.32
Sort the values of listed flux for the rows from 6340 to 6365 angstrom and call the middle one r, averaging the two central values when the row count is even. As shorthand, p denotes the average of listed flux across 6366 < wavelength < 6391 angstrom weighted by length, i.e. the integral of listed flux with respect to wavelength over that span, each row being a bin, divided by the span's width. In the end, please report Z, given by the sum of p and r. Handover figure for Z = 10.67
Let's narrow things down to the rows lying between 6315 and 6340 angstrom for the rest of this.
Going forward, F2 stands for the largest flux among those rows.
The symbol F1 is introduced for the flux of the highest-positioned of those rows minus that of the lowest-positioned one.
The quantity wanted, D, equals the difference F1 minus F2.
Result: -5.63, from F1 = -0.17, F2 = 5.46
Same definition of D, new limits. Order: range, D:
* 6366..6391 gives -5.36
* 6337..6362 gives -5.41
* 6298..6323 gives -5.25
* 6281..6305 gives -5.75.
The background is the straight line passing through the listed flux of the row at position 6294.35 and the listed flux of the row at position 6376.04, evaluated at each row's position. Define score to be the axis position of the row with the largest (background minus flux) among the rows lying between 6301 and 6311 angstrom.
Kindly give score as 6310.31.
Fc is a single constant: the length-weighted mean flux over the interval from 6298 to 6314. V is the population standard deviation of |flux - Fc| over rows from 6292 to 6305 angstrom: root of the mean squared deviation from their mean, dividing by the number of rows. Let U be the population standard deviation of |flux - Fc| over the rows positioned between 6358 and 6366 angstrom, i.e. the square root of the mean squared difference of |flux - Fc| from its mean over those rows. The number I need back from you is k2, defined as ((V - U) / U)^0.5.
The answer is 0.0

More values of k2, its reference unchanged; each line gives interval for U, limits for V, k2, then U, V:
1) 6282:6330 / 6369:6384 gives 0.1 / 0.063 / 0.064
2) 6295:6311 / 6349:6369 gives 0.9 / 0.026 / 0.050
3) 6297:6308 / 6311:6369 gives 1.5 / 0.022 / 0.071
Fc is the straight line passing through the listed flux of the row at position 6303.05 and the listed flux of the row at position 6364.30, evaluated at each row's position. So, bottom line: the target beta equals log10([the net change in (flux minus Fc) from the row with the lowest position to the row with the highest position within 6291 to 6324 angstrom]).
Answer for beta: -0.79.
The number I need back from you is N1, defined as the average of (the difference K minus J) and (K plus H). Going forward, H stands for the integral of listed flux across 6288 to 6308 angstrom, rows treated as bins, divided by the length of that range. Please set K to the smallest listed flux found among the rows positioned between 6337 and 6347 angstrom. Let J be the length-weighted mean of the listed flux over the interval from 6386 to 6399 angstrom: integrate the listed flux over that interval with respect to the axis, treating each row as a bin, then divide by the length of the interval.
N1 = 5.10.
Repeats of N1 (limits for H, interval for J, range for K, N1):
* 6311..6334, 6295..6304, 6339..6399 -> 5.15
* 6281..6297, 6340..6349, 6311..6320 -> 5.33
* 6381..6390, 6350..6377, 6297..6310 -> 5.29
